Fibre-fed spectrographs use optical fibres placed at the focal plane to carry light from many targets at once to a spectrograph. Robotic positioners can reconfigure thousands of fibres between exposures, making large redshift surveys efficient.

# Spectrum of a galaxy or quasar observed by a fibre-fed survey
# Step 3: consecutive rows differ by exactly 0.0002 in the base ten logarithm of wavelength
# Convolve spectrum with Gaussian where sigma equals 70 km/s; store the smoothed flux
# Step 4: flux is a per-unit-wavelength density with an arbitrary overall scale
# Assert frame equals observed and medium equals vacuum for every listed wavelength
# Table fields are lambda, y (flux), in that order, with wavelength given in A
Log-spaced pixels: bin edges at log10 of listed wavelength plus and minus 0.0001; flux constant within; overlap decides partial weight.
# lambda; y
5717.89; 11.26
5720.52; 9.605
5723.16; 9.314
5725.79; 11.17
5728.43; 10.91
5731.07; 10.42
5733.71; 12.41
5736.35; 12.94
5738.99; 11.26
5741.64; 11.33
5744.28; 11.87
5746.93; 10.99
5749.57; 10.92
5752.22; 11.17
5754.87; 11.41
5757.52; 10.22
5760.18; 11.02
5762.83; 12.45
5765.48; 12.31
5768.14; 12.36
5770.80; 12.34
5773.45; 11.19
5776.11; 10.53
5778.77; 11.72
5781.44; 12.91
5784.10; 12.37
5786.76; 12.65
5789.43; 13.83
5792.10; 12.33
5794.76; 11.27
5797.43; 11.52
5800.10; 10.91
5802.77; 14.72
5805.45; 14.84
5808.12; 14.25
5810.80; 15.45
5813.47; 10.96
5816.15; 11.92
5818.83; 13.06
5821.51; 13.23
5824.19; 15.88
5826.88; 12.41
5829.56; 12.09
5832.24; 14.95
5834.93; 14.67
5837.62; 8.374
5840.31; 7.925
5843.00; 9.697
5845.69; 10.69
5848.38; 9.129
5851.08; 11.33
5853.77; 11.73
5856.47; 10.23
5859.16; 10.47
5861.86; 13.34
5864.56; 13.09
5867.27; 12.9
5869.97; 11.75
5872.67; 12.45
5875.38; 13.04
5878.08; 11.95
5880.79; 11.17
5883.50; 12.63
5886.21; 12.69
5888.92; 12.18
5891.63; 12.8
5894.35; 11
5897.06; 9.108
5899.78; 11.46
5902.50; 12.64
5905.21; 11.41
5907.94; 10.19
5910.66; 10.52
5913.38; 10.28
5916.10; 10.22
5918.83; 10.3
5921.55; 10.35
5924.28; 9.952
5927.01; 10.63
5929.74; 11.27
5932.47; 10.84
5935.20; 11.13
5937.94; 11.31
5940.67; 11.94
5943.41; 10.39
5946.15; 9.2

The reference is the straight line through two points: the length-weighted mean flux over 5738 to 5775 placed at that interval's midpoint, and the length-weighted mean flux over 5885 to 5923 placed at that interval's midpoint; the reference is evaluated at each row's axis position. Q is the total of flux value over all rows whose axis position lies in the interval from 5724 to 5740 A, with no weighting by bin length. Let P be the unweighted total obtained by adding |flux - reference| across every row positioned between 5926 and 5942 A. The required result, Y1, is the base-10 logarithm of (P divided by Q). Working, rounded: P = 2.2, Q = 69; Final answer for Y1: -1.5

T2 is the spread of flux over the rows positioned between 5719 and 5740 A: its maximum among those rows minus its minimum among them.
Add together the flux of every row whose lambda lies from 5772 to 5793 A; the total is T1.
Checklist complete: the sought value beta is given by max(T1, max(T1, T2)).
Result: 98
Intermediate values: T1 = 98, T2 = 4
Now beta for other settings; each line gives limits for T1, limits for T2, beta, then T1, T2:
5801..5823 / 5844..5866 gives 108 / 108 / 4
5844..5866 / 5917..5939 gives 90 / 90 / 1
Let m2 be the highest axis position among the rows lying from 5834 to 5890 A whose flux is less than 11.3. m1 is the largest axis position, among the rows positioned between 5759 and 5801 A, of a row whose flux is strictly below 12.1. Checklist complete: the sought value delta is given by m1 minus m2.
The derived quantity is -80.7 A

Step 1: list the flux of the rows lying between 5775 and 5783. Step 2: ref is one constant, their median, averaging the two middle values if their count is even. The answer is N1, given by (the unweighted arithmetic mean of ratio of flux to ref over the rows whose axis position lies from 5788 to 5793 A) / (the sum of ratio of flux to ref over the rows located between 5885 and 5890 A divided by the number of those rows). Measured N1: 1.052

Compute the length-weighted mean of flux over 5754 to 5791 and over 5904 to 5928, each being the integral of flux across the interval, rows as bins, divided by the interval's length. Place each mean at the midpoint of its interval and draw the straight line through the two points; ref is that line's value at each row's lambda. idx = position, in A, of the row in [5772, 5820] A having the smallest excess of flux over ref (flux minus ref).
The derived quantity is 5776.11 A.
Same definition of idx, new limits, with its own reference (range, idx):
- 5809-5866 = 5840.31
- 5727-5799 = 5731.07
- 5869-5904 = 5897.06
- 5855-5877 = 5856.47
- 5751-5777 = 5757.52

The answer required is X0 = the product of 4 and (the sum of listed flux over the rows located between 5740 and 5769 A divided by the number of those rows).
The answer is 46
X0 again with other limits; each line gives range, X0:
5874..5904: 48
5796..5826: 53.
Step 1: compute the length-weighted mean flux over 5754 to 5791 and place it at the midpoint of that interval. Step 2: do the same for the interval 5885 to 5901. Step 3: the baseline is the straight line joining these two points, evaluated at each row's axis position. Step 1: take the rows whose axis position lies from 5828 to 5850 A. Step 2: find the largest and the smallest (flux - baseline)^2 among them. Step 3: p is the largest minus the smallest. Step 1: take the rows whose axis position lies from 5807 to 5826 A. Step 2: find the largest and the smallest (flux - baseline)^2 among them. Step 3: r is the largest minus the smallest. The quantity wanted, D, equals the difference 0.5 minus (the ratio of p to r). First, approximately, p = 14.3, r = 17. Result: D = -0.3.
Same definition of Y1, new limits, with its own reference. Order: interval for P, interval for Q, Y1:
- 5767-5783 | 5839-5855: -1.1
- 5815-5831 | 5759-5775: -0.8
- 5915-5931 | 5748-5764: -1.2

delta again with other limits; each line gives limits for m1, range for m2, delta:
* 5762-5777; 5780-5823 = -37.4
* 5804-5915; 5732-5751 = 163.8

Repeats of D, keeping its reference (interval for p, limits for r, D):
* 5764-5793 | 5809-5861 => 0.3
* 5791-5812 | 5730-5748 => -4.1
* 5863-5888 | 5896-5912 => 0.1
